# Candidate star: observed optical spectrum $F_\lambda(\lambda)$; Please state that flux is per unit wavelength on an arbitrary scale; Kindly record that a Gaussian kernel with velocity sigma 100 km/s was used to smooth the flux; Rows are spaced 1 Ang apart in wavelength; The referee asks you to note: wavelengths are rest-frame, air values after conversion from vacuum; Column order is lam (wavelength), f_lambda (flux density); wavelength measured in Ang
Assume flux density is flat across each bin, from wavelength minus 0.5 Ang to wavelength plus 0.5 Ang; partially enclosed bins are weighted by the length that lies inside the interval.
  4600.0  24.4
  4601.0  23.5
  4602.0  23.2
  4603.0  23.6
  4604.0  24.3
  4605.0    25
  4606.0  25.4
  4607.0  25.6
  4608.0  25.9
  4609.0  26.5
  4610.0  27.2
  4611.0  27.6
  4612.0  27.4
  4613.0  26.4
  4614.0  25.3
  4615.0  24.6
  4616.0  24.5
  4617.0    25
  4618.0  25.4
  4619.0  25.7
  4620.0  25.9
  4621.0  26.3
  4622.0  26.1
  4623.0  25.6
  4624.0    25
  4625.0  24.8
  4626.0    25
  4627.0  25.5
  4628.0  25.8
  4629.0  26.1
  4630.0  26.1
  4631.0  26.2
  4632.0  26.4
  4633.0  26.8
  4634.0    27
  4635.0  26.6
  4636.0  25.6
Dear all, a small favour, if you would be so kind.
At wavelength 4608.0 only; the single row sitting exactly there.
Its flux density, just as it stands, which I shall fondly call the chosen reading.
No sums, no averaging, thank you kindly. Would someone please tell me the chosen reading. 25.9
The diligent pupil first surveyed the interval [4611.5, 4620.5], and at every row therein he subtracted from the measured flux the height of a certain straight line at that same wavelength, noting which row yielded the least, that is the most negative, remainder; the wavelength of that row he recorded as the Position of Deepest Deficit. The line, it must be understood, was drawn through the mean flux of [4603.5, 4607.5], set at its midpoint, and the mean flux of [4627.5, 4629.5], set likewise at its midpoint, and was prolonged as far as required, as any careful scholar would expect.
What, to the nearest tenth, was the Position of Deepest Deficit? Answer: 4616.0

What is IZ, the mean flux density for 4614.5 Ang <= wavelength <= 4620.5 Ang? 25.2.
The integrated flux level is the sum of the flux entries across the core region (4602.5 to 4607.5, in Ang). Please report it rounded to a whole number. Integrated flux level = 124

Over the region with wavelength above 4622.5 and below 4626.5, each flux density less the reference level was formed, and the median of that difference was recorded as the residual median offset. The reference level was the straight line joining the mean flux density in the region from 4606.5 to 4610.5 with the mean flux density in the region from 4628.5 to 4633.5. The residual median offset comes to -1.3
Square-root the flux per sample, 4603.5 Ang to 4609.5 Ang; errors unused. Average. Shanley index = 5.04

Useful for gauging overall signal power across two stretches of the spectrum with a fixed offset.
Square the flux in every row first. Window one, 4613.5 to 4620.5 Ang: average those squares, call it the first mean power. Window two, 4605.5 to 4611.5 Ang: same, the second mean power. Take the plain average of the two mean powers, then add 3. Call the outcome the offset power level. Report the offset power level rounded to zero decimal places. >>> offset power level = 669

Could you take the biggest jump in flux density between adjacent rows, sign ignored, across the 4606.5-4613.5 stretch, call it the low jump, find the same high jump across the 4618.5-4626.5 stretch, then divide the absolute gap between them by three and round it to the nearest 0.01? 0.13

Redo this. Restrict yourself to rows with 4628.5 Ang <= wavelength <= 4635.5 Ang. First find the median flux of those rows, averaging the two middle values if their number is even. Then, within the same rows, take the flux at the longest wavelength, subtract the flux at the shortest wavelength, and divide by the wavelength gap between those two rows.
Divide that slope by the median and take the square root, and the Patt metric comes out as 0.056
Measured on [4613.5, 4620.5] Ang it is 0.063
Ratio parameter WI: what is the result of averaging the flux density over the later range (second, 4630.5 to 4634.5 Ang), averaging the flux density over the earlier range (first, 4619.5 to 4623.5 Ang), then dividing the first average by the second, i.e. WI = 0.977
